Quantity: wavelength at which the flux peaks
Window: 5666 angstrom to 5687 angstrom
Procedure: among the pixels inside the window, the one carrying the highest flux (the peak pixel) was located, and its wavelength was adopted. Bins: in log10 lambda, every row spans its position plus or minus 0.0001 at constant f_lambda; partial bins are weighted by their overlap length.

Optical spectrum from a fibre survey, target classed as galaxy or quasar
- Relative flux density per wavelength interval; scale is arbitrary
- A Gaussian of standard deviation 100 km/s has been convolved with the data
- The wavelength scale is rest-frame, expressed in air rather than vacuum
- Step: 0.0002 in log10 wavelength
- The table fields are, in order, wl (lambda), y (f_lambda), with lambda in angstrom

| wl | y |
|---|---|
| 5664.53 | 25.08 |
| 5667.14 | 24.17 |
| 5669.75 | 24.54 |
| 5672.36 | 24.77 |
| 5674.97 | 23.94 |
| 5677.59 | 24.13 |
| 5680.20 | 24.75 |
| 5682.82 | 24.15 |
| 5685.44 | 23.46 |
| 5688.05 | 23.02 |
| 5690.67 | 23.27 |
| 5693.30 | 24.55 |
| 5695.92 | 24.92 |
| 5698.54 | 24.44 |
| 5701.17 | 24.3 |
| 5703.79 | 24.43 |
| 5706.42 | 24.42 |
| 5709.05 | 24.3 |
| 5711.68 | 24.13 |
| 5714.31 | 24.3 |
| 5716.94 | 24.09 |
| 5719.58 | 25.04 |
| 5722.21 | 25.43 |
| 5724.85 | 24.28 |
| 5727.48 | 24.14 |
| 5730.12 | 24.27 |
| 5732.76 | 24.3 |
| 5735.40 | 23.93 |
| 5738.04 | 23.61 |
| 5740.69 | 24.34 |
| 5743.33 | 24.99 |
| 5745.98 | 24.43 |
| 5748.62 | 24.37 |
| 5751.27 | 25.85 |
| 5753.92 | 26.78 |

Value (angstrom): 5672.36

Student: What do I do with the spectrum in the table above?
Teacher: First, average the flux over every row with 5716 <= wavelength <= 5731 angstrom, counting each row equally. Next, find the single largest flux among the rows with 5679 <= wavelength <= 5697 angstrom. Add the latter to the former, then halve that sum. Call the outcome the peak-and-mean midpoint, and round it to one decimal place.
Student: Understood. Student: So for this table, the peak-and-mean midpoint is 24.7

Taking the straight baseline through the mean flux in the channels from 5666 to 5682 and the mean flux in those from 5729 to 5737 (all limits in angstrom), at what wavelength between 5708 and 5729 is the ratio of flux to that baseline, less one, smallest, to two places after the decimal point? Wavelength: 5716.94 angstrom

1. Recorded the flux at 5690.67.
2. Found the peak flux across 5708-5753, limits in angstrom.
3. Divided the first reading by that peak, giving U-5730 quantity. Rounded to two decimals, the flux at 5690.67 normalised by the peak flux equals 0.90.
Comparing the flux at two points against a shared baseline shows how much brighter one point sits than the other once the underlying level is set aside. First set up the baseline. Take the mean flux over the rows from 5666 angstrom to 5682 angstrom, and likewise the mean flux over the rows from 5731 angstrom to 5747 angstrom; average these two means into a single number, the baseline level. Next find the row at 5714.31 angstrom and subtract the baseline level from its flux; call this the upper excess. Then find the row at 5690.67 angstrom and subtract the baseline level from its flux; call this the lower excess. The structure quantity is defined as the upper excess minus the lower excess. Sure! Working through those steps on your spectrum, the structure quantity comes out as 1.0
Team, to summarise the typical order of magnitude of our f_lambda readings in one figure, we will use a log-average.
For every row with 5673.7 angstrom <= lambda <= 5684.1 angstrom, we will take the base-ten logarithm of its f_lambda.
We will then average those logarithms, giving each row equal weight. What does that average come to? 1.38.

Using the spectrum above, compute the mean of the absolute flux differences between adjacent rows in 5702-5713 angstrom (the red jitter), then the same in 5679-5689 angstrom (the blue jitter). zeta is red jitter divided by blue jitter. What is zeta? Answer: 0.17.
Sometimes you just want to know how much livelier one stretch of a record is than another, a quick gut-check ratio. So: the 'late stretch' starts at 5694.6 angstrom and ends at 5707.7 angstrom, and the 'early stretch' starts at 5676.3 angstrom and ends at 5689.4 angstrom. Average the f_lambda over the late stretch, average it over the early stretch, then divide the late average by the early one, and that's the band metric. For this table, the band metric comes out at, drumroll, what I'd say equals 1.025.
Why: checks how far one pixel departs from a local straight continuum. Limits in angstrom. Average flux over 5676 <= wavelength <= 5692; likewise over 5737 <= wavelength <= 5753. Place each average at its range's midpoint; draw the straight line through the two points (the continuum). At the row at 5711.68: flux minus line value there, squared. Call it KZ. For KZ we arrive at 0.00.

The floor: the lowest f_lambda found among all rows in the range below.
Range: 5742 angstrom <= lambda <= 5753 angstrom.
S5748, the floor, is 24.37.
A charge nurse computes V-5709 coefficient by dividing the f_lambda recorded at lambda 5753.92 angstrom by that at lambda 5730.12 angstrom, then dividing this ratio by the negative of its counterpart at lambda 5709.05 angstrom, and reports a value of -0.0454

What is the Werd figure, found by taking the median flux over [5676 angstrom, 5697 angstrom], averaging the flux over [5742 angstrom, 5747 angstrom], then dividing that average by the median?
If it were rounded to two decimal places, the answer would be 1.02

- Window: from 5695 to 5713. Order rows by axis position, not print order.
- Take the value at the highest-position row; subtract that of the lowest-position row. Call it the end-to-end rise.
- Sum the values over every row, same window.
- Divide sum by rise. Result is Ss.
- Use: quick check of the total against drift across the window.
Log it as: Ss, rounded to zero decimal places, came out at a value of -216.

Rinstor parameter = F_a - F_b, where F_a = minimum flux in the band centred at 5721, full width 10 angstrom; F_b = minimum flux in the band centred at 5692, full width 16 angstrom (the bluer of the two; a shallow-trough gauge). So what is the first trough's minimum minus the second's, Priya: 1.1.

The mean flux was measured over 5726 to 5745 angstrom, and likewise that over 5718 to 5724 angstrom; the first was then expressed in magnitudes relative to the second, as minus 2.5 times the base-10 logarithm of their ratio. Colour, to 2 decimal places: 0.04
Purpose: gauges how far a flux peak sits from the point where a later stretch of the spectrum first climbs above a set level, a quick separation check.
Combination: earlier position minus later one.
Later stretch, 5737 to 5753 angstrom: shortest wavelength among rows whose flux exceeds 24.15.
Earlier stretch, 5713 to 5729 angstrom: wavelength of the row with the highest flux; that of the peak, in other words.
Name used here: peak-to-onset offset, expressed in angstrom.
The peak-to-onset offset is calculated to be -18.5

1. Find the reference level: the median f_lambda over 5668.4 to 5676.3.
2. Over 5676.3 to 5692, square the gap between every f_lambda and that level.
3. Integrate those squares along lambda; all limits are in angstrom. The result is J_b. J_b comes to 14.3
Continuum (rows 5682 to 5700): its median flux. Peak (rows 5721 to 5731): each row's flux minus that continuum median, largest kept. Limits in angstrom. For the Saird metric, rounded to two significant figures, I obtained 1.3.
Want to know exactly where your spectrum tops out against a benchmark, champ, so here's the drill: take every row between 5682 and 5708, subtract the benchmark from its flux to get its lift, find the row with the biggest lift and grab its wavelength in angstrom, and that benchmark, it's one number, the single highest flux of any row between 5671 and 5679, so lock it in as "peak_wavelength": 5695.92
